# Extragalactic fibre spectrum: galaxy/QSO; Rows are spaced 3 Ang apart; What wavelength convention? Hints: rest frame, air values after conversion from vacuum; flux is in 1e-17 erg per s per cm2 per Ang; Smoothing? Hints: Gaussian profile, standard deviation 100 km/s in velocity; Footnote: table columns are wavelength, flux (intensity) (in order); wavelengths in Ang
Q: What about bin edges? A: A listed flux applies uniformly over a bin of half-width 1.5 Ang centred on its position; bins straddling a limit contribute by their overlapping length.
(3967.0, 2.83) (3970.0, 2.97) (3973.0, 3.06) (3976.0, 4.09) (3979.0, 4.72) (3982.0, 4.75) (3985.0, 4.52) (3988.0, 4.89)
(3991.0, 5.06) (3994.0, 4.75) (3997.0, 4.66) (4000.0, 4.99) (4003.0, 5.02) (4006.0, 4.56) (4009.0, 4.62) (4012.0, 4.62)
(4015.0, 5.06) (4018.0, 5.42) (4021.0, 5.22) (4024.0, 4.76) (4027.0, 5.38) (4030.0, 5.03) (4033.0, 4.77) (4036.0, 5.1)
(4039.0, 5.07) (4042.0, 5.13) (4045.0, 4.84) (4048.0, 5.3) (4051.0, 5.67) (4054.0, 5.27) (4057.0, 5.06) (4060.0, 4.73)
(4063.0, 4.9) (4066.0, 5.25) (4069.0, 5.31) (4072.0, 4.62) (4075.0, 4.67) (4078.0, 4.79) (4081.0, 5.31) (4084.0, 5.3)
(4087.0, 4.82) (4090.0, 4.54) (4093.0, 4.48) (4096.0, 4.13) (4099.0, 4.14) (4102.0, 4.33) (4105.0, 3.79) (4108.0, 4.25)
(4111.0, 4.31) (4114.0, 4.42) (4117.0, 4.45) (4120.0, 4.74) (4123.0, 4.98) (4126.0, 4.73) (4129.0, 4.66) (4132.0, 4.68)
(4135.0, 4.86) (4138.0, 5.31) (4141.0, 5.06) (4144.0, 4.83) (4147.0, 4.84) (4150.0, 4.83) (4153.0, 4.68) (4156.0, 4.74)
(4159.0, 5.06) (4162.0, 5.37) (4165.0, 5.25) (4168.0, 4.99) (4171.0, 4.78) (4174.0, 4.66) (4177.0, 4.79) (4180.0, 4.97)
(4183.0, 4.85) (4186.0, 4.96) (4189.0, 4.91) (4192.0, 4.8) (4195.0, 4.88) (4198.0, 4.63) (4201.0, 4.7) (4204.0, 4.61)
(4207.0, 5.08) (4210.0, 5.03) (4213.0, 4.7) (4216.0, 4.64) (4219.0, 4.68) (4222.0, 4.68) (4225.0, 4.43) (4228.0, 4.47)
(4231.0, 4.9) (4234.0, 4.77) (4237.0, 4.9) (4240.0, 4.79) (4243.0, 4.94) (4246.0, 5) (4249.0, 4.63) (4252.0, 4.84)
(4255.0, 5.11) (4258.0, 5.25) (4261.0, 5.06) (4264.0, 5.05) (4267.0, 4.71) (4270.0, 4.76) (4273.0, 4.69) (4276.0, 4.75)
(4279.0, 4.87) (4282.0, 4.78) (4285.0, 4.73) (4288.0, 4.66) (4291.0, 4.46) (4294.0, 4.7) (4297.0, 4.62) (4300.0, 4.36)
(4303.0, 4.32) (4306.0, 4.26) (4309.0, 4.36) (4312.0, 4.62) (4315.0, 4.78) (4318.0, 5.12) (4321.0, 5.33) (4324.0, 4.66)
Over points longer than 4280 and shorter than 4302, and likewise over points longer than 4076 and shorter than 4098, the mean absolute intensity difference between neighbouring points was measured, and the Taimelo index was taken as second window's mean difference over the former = 1.9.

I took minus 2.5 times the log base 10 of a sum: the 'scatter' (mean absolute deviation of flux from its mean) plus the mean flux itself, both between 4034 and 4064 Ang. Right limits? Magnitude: -1.81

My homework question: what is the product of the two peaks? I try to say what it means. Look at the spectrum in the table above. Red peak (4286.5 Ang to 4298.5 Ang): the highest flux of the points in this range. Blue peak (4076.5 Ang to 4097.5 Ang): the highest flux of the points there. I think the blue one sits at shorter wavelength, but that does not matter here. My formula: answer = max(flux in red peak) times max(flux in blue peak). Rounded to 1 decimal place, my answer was 25.0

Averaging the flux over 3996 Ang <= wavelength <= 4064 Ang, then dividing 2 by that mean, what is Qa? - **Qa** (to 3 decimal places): 0.399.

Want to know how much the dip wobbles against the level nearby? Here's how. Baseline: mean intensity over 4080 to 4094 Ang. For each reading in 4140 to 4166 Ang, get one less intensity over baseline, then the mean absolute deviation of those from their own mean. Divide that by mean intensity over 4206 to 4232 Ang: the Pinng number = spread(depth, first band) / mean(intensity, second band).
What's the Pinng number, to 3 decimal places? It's 0.009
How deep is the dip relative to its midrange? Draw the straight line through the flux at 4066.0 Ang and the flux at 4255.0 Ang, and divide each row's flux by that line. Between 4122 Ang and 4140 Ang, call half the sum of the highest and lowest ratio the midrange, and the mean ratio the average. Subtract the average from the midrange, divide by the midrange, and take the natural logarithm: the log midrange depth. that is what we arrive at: -3.8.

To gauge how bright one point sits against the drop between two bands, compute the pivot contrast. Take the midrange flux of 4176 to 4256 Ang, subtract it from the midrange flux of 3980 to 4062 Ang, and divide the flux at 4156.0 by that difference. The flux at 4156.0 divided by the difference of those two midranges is 15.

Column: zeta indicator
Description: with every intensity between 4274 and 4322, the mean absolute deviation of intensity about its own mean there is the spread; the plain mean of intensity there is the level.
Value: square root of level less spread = 2.11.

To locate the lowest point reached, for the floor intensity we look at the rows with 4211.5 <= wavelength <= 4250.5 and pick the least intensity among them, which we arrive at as 4.43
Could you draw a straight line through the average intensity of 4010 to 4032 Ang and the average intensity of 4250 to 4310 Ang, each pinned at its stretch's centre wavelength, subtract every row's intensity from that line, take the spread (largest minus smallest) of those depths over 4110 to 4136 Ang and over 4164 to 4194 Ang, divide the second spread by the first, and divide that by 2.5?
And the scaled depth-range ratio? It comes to 0.34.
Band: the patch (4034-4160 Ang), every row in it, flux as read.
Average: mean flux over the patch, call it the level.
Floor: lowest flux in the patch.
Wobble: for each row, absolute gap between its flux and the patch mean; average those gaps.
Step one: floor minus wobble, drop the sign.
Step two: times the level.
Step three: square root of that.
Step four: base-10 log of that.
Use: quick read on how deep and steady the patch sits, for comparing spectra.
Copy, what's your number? 0.61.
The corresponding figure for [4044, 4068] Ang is 0.68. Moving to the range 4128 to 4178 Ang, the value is 0.67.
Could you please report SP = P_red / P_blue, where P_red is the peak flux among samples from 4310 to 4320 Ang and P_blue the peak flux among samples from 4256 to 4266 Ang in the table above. 0.975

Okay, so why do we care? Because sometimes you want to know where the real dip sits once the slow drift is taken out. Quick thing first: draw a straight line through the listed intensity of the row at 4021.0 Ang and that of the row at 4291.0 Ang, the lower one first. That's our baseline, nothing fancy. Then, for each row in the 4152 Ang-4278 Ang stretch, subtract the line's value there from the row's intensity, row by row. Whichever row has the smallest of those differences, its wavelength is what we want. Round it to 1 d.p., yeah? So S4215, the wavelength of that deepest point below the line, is 4225.0 Ang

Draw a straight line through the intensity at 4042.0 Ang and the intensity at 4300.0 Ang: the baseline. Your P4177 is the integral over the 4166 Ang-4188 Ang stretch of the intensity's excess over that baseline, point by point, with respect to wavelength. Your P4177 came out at 3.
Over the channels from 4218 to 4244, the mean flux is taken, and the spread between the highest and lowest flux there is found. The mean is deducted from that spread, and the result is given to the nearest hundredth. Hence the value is -4.22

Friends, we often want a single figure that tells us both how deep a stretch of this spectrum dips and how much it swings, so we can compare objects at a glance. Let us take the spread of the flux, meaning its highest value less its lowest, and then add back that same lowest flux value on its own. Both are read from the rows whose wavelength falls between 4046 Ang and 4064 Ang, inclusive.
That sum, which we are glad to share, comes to 5.67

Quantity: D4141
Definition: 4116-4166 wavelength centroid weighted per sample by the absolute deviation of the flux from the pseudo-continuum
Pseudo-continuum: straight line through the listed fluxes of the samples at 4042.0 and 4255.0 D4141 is 4137.4 Ang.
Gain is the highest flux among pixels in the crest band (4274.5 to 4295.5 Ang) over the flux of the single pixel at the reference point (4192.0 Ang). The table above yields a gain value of 1.01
